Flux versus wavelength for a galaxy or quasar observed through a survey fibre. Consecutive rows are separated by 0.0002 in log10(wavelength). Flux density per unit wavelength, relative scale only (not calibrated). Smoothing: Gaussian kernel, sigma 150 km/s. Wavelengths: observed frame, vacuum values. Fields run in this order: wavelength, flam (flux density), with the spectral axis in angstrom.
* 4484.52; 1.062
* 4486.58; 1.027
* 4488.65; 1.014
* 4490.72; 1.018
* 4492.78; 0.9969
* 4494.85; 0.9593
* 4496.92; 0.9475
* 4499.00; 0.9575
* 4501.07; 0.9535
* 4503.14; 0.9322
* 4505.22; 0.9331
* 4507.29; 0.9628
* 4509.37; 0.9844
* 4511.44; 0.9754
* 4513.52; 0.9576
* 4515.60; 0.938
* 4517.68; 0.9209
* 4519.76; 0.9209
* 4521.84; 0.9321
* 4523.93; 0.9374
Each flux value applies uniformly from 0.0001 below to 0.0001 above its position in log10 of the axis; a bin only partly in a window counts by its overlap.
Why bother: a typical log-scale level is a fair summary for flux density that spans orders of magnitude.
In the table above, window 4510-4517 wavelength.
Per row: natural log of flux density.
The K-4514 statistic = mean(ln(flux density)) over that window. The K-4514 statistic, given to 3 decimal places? -0.044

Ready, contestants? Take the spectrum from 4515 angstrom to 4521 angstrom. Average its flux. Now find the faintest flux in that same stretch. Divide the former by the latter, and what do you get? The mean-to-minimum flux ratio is 1.01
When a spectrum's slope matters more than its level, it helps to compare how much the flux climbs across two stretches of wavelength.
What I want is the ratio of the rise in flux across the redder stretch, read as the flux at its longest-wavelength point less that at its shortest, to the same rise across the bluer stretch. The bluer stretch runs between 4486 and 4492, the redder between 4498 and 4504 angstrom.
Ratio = 2.8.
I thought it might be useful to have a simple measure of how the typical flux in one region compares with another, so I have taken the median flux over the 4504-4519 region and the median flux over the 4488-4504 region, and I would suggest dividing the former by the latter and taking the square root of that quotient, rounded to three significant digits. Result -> 1.00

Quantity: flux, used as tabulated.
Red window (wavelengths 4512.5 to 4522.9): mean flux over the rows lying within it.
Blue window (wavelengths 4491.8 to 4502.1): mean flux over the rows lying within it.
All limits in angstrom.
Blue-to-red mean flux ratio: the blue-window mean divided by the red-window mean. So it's 1.03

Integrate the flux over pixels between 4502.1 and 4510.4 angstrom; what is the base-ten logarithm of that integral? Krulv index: 0.898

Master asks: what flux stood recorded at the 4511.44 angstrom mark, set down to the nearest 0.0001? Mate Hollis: 0.9754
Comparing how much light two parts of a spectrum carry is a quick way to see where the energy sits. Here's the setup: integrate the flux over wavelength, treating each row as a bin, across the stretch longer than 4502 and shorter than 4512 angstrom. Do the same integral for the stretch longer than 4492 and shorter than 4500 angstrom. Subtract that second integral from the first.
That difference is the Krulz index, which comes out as 1.9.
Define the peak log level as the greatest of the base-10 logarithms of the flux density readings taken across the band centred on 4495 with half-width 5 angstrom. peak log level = 0.008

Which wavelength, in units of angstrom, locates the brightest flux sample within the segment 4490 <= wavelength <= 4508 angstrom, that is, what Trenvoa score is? 4490.72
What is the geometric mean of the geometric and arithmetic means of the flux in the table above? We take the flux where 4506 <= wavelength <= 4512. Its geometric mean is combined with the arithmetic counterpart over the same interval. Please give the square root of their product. 0.97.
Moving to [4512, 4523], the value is 0.93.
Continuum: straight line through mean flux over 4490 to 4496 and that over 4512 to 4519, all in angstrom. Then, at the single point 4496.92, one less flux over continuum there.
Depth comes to 0.035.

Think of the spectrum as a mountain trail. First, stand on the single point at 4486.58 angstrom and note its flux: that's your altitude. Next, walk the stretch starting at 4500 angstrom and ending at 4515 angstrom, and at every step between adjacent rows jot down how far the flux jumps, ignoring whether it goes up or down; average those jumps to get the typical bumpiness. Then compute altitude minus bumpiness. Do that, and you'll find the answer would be 1.01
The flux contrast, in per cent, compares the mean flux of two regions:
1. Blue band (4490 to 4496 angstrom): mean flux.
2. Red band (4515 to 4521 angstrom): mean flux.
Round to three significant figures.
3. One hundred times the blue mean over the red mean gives 107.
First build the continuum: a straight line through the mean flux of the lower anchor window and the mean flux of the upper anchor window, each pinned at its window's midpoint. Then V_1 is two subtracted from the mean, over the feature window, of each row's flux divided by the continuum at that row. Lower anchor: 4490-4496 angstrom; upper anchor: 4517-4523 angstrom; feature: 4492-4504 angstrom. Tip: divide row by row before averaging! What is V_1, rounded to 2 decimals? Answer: -1.02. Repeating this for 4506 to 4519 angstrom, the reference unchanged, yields -0.99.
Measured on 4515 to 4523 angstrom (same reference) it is -1.00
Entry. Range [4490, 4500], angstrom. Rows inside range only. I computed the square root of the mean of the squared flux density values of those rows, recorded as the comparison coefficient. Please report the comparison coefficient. 0.976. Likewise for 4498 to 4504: 0.948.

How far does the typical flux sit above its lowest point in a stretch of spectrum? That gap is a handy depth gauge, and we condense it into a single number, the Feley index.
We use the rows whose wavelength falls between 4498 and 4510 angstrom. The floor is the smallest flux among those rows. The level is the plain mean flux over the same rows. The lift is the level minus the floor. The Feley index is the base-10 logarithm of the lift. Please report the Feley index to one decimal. -1.7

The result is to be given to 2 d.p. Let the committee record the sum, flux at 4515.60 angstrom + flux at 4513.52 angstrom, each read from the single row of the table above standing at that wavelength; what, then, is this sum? 1.90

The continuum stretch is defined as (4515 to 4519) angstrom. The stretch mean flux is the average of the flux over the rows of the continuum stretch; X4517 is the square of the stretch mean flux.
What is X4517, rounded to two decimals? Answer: 0.86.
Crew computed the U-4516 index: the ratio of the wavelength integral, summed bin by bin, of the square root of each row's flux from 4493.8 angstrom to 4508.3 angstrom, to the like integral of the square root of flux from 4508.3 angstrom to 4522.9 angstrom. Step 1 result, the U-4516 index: 1.0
